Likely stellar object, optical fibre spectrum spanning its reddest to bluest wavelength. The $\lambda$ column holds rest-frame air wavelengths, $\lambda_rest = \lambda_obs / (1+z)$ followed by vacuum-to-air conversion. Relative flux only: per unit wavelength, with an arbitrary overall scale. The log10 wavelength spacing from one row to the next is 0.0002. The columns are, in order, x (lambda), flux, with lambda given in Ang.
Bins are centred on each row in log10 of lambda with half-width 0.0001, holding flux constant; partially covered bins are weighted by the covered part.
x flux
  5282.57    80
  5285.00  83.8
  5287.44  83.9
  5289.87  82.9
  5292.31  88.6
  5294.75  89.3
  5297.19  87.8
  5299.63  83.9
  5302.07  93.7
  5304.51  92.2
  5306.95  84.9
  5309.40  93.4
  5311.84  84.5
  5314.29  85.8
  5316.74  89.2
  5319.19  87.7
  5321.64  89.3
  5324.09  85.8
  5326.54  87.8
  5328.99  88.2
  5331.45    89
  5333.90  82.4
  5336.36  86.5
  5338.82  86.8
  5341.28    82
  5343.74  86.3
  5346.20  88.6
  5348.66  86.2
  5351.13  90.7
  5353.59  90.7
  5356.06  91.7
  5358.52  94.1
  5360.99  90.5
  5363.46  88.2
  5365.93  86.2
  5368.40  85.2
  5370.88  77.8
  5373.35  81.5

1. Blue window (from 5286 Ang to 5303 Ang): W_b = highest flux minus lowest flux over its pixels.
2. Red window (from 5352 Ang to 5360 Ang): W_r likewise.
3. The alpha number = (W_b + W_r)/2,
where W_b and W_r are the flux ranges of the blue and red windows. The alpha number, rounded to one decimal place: 7.1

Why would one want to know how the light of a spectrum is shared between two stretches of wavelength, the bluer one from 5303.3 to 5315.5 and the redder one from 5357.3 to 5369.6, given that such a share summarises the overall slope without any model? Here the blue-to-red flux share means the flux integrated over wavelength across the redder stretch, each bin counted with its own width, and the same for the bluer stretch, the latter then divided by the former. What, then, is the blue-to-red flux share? 0.98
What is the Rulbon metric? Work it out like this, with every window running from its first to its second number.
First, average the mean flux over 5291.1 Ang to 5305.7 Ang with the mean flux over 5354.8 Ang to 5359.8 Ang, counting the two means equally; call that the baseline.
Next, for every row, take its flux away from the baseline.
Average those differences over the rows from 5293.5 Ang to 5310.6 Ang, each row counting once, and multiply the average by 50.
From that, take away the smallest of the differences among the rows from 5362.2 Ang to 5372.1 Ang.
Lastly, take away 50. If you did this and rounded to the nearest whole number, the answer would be 35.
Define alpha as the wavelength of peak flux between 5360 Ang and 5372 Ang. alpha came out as 5360.99 Ang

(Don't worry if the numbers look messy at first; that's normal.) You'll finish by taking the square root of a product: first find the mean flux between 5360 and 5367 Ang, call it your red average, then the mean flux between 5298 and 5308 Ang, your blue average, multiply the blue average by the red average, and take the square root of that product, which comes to 88.5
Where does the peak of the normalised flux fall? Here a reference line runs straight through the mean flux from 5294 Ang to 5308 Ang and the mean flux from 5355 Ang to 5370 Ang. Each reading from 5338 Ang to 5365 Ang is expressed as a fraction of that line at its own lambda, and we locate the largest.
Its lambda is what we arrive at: 5358.52 Ang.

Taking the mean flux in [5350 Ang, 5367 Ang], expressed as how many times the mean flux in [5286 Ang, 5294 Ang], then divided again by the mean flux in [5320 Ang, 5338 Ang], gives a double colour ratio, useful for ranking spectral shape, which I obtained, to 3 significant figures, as 0.0122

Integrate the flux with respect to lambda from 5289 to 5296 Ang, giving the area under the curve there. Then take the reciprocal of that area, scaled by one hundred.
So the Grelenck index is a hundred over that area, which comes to 0.16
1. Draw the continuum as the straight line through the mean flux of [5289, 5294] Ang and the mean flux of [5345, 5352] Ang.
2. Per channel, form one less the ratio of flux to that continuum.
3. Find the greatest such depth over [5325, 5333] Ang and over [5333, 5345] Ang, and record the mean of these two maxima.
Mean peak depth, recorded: 0.033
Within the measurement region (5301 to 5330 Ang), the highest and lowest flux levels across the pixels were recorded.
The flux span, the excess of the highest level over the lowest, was 9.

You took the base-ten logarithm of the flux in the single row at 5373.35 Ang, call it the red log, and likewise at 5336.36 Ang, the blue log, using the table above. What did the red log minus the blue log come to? -0.03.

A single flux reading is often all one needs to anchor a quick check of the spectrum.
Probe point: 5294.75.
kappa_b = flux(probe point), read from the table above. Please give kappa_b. 89.3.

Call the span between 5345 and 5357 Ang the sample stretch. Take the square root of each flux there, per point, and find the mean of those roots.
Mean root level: 9.46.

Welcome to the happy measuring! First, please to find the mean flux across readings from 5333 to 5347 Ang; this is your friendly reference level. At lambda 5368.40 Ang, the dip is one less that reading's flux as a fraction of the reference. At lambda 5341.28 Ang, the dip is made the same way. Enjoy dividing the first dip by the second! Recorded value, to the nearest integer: 0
